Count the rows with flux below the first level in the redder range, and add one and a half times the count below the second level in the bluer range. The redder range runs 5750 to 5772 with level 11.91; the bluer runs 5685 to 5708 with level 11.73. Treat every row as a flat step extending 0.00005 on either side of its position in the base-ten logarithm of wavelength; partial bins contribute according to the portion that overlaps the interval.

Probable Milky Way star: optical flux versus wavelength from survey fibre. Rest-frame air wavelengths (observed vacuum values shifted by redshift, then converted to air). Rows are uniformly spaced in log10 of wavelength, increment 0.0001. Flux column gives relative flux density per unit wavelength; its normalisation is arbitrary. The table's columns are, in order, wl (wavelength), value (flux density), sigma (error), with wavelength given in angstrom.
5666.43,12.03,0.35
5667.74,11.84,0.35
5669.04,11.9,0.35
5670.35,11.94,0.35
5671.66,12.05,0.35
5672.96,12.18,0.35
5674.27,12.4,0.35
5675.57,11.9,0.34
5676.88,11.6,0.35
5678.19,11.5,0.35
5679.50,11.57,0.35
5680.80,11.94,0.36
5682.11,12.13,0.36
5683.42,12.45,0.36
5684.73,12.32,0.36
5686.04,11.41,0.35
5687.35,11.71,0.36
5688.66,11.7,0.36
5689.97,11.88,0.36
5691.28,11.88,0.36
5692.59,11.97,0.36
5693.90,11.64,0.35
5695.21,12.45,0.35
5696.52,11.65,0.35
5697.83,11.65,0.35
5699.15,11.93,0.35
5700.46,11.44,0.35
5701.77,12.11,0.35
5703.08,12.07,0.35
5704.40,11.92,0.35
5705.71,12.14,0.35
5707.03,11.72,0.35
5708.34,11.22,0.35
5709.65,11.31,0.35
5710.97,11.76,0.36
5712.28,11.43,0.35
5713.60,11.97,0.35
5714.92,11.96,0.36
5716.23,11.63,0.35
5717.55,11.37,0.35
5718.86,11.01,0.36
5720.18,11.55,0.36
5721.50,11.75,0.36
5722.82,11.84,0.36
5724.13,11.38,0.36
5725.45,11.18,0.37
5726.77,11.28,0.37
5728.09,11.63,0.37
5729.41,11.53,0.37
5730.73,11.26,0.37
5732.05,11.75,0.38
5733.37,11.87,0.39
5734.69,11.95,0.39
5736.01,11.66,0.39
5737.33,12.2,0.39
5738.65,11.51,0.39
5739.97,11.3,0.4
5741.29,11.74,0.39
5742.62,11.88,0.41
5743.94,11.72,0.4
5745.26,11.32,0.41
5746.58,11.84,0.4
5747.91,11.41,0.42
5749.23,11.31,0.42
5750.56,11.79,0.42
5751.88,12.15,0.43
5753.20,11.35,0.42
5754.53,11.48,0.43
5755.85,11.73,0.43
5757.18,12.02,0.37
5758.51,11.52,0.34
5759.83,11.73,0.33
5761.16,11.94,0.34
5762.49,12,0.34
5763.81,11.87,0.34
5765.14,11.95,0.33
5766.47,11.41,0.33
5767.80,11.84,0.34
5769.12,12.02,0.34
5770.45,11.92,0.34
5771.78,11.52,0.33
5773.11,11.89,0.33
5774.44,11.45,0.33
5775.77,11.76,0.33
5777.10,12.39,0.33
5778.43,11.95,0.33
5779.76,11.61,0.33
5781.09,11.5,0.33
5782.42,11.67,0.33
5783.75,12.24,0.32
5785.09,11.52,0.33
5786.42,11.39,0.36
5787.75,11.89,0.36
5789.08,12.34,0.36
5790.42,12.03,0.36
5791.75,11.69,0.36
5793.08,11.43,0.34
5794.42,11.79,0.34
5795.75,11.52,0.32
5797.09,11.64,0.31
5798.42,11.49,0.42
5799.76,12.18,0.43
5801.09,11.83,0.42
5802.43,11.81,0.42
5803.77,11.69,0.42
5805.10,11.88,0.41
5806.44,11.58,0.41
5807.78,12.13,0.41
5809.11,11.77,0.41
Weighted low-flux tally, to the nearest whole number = 22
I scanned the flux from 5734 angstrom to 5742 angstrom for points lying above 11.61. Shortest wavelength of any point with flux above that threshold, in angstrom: 5734.69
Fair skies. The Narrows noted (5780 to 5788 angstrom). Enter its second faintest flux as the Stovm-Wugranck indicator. 11.5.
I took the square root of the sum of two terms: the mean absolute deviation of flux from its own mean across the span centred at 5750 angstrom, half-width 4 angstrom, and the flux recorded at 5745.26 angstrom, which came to 3.41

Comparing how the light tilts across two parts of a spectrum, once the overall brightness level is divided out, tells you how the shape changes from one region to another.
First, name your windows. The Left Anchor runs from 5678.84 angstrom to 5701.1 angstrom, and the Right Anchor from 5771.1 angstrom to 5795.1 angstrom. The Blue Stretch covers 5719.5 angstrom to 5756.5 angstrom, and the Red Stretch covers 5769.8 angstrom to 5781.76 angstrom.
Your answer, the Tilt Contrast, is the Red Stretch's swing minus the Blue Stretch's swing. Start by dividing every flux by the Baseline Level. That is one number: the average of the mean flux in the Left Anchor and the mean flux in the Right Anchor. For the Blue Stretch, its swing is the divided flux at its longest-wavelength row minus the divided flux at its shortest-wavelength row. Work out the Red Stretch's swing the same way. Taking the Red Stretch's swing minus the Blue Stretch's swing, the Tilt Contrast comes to -0.05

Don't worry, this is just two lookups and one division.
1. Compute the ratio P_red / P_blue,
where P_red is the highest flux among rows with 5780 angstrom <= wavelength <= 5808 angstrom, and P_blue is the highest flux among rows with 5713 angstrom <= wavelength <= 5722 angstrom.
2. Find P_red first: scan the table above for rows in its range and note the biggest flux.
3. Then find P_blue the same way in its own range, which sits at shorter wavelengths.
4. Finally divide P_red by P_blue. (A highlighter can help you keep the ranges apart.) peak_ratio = 1.03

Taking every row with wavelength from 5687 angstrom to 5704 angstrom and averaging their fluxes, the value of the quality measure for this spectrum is 11.9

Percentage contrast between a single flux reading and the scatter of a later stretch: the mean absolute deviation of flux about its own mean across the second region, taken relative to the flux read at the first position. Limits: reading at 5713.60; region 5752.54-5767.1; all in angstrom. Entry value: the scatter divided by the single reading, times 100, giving 1.7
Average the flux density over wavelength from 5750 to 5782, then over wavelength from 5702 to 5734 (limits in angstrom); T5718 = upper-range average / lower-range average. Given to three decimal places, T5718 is 1.015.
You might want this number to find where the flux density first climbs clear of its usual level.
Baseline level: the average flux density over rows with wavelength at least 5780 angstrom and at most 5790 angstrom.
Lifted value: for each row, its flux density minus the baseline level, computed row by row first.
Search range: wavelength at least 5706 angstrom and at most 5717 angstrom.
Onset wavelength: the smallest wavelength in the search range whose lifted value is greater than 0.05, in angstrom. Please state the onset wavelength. 5713.60 angstrom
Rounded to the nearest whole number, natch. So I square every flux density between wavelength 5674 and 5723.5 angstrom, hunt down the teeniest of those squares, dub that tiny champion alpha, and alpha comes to 121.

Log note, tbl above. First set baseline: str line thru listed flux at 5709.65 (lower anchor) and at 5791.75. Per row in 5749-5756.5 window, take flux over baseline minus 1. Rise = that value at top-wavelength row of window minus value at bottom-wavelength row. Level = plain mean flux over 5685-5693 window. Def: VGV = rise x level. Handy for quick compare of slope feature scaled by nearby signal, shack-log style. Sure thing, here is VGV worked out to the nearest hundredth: 0.40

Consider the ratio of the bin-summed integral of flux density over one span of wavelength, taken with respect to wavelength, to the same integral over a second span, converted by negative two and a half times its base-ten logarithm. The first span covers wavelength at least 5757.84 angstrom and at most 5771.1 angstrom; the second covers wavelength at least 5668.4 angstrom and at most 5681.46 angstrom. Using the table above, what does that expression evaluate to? -0.010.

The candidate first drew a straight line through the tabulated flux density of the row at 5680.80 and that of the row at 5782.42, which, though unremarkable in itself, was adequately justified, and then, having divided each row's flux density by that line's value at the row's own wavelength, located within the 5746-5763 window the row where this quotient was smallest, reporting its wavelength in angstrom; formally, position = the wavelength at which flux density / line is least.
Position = 5749.23 angstrom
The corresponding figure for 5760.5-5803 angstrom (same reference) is 5766.47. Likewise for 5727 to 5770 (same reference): 5730.73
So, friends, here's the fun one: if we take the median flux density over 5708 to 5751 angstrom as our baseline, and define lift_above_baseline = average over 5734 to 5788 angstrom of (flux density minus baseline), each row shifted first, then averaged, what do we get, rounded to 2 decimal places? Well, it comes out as 0.11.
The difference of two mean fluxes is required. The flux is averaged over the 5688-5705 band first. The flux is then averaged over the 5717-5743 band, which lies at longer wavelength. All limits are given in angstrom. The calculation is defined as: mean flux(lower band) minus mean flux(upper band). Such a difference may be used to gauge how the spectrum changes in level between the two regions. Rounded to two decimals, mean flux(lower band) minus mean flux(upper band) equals 0.29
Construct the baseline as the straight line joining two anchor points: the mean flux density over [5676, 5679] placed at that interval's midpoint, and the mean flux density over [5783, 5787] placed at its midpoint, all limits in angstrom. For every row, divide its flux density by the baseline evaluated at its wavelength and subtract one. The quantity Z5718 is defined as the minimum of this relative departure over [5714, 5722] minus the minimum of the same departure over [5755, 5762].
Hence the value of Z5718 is -0.039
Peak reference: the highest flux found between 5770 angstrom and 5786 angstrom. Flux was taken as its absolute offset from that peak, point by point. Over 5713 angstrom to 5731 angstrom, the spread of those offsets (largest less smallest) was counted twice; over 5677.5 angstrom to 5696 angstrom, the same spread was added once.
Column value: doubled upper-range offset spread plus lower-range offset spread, 2.84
